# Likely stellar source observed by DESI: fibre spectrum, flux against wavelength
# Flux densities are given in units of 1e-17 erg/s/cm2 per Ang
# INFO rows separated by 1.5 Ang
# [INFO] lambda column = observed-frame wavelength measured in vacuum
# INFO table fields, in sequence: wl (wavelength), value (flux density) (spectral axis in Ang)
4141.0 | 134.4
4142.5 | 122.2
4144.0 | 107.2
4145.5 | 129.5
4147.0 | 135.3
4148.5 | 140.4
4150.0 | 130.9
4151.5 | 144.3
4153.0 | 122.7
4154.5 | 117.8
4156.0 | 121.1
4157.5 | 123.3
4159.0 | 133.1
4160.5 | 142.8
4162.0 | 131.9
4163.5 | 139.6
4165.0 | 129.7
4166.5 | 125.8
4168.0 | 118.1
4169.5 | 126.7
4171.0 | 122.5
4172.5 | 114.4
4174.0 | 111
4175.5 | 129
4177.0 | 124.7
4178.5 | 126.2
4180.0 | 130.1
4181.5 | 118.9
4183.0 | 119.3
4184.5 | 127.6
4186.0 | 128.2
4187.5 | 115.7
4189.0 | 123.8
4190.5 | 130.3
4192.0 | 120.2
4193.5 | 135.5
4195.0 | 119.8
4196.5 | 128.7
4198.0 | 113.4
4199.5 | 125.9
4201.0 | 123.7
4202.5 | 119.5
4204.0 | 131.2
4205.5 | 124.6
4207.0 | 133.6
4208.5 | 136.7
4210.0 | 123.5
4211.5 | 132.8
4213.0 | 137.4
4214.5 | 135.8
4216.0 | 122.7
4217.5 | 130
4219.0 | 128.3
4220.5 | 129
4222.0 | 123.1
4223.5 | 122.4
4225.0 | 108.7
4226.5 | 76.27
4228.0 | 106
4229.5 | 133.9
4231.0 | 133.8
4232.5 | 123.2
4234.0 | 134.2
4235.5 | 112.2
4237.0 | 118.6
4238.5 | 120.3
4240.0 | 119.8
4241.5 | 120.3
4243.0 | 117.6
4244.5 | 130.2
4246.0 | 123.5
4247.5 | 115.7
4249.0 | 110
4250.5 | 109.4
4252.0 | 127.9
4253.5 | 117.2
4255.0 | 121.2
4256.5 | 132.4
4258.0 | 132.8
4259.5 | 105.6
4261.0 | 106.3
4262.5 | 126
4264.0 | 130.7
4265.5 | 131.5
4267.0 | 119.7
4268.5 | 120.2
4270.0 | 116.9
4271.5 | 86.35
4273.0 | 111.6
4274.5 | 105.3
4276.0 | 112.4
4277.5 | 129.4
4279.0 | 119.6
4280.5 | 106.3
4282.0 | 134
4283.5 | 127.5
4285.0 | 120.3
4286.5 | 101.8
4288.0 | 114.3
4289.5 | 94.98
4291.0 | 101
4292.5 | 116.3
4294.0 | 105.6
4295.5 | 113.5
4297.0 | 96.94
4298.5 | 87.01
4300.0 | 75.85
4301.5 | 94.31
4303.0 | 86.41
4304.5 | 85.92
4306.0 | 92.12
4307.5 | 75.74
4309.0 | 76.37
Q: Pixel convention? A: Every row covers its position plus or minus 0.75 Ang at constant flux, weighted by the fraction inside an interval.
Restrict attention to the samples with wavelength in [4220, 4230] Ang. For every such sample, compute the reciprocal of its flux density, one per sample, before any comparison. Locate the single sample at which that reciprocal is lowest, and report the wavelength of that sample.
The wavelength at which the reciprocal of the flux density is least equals 4229.5 Ang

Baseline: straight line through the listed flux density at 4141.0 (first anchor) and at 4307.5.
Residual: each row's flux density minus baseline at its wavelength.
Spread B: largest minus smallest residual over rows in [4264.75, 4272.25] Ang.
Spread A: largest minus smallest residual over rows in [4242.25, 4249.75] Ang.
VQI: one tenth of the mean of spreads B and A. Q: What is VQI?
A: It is 3.08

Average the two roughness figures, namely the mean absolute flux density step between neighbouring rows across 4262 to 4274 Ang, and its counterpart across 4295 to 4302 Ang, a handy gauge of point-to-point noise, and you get 13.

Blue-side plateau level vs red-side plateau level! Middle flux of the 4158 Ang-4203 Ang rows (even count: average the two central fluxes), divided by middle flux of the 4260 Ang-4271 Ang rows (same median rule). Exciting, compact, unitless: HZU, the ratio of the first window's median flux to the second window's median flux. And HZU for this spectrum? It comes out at 1.05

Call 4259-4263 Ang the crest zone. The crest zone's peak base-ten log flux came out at 2.10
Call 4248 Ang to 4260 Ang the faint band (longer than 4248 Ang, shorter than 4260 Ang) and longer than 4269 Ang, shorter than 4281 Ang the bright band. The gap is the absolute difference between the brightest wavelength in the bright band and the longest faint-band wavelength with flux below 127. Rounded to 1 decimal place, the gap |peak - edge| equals 18.0 Ang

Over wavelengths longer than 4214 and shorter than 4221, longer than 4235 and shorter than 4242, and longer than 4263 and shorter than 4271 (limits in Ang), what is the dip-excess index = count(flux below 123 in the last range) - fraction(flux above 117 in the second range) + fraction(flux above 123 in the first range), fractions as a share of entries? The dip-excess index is 3.0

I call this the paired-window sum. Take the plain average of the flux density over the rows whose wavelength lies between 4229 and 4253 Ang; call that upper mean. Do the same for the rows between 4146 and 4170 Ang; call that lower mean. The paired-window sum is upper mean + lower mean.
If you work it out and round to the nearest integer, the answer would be 252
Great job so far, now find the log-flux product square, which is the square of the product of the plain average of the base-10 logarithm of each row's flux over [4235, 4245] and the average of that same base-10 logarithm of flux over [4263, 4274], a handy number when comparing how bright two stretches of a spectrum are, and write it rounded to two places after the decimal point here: 18.39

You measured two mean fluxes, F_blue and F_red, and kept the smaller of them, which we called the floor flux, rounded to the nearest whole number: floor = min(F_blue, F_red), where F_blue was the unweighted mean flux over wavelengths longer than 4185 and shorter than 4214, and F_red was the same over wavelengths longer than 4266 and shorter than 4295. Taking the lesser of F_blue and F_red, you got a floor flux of 113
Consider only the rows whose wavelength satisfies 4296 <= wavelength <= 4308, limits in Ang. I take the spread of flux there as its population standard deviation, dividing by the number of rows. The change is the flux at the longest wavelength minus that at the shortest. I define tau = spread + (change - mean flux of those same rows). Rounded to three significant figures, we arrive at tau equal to -101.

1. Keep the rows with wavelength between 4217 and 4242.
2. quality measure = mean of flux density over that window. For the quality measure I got 120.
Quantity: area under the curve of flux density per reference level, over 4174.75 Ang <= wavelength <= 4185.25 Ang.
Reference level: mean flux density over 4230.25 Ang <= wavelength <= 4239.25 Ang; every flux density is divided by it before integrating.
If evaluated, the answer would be 11 Ang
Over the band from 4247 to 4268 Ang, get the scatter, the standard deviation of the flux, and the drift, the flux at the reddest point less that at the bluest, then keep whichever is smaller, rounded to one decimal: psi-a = 4.0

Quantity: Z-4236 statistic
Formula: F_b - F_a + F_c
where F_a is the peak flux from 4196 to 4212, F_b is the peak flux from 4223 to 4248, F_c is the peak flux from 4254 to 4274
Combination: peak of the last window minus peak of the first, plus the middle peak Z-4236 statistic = 130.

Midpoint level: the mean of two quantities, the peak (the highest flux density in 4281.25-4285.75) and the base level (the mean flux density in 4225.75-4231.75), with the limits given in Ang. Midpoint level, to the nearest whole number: 123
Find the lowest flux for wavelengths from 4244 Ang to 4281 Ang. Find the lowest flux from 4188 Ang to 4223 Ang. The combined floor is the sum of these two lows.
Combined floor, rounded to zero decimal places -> 200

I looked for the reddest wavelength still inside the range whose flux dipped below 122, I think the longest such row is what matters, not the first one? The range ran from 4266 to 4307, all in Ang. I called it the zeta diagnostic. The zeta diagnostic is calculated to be 4306.0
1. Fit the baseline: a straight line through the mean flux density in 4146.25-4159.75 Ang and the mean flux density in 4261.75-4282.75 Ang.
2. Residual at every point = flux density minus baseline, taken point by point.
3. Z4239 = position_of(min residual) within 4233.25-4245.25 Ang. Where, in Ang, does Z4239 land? 4235.5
